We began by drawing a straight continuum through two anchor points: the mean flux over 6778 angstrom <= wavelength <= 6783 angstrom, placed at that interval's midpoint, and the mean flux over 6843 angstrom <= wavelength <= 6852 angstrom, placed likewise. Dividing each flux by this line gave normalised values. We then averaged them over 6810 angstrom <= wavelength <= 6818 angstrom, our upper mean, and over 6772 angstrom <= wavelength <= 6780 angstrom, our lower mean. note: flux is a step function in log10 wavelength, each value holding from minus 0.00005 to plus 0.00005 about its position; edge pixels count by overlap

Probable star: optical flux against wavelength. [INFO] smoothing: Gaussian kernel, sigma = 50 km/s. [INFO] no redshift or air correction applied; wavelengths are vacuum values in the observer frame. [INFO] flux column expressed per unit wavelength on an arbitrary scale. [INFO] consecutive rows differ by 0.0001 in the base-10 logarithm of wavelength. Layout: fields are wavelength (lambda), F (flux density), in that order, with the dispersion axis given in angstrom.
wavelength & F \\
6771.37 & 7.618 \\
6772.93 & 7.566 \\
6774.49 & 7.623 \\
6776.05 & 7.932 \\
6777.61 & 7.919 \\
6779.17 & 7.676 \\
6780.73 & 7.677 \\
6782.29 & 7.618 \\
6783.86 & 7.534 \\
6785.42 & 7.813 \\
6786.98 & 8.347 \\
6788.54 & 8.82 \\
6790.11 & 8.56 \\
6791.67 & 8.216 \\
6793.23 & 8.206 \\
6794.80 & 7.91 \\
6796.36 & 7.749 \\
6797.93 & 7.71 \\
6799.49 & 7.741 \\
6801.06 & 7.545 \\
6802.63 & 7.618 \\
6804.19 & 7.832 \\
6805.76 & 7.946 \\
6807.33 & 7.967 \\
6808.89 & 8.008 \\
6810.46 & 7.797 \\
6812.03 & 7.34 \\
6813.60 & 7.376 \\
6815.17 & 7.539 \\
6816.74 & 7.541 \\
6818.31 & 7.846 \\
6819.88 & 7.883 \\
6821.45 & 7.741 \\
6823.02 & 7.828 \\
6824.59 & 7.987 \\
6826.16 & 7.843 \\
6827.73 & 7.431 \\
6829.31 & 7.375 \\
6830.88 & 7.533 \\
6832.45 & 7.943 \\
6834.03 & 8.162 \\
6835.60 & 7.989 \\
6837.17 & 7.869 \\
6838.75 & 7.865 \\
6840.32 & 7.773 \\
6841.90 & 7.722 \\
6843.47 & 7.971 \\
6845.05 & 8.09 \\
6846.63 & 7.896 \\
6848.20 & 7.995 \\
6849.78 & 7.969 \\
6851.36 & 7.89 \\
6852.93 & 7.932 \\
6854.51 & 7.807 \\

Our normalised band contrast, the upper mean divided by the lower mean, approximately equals 0.95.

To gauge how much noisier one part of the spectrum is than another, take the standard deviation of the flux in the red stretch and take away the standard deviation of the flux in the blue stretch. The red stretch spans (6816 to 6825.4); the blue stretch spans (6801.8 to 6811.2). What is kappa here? 0.01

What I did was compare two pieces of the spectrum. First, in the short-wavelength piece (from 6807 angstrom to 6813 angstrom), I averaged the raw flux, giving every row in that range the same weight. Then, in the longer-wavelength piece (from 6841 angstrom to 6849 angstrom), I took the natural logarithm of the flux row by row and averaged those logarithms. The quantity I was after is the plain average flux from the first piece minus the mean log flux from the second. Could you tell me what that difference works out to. 5.7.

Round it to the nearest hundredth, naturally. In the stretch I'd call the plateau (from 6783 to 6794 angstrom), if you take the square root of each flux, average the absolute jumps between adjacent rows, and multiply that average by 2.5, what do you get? 0.14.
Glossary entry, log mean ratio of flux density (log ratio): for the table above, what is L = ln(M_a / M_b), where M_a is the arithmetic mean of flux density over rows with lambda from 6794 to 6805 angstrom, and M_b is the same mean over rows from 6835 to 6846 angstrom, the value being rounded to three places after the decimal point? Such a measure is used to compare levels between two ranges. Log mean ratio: -0.021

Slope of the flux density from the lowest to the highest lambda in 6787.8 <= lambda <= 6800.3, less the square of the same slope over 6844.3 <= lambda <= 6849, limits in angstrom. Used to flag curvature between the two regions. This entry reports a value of -0.10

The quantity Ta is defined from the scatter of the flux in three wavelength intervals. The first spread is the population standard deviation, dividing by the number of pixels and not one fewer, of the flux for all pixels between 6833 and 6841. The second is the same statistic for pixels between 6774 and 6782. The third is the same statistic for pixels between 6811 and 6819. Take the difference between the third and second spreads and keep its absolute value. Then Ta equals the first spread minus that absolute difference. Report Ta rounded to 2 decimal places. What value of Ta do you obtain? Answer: 0.09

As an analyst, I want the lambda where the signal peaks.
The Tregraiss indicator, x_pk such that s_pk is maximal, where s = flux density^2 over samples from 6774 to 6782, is 6776.05 angstrom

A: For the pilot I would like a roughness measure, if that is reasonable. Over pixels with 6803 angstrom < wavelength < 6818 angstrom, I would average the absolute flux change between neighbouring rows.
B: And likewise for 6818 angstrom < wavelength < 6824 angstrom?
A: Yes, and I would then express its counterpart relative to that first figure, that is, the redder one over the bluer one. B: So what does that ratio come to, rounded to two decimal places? 0.68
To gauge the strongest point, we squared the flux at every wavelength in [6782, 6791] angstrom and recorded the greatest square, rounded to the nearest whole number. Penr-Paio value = 78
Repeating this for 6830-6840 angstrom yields 67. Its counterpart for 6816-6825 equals 64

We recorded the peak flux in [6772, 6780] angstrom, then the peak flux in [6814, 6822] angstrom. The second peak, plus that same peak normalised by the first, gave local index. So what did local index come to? 8.88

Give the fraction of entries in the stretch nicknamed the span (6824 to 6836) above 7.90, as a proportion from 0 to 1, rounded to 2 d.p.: 0.50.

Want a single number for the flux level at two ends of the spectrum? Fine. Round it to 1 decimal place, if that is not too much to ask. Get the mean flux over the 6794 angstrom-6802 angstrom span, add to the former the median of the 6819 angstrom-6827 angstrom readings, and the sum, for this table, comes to 15.6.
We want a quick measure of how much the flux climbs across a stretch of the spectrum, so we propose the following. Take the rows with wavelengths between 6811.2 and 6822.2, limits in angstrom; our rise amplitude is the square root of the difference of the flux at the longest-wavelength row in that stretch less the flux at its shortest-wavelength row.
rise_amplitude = 0.6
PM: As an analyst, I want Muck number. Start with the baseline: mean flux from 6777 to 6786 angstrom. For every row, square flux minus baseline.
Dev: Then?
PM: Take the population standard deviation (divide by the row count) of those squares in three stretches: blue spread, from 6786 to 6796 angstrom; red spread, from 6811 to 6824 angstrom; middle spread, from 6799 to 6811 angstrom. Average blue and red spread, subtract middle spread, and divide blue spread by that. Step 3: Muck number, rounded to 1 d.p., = 2.1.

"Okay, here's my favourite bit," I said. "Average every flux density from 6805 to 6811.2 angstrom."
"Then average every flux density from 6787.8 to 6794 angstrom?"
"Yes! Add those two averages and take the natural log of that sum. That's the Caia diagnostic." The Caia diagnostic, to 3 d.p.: 2.796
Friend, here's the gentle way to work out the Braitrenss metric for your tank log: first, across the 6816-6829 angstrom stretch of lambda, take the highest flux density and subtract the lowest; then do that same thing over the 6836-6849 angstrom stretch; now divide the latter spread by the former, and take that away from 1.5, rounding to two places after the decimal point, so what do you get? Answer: 0.84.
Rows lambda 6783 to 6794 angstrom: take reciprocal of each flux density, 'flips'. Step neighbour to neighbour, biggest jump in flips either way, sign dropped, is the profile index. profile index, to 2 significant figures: 0.0082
